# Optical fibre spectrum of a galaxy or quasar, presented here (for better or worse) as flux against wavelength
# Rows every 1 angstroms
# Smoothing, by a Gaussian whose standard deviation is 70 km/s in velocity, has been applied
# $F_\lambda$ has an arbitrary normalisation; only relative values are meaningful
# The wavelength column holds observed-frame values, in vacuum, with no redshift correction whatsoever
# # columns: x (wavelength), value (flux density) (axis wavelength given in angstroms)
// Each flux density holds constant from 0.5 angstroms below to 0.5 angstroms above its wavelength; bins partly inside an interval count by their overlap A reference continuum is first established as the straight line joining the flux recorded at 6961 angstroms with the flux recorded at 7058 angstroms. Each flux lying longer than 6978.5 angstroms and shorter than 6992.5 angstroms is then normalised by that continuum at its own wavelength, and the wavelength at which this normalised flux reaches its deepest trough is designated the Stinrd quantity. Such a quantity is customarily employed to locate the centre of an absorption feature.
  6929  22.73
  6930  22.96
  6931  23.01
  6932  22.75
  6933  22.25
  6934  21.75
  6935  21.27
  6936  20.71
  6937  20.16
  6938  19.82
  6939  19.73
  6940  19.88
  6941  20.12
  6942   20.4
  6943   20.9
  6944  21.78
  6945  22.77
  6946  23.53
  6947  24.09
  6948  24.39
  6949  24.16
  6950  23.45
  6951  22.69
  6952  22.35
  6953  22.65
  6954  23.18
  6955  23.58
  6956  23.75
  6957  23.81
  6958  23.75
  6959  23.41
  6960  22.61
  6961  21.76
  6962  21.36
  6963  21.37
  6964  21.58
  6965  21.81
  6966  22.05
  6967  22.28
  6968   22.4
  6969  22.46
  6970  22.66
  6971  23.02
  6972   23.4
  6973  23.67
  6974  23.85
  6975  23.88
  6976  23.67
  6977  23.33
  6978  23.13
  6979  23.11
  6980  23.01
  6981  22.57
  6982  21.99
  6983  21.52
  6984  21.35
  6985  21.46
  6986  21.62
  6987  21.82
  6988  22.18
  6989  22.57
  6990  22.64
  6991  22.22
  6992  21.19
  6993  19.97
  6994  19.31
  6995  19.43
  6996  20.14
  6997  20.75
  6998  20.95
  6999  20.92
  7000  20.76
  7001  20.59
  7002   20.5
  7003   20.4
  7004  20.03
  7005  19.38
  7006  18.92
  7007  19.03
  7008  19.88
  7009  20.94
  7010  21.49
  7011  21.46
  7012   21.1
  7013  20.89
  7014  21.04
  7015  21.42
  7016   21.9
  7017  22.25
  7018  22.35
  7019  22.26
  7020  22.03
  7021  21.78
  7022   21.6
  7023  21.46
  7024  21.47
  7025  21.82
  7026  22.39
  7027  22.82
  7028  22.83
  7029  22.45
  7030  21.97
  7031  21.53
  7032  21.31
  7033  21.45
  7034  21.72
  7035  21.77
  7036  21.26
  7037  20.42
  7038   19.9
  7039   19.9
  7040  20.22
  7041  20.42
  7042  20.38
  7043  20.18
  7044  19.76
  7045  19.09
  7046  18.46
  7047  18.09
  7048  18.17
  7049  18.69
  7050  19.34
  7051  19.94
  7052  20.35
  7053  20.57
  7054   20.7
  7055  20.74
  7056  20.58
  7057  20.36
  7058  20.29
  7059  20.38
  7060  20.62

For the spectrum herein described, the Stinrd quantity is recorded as 6992 angstroms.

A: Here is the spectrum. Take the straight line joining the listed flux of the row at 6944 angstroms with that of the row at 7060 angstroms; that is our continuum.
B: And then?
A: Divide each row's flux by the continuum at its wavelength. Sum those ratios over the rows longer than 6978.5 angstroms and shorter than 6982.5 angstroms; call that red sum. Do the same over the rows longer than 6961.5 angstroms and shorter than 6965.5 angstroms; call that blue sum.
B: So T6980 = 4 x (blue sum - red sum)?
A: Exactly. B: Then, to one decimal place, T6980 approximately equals -1.0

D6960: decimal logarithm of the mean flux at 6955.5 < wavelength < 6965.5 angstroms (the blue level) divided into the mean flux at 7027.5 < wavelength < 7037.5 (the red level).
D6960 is -0.017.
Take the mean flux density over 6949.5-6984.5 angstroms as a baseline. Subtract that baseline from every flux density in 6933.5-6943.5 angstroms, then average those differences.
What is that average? -2.3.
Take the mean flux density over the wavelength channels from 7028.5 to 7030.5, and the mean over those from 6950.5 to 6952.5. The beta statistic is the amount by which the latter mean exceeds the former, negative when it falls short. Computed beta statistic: 0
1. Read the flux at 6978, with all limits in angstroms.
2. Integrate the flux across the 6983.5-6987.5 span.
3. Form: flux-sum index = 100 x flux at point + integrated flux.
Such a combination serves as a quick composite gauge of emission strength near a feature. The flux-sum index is 2399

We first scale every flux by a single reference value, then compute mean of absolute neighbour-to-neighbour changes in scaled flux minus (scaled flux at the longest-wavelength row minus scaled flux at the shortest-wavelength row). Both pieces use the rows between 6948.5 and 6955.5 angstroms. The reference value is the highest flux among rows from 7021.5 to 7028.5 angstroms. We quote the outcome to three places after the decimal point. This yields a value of 0.048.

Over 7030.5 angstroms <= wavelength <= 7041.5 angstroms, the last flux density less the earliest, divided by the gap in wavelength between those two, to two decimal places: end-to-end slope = -0.11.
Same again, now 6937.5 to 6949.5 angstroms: 0.39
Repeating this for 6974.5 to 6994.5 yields -0.24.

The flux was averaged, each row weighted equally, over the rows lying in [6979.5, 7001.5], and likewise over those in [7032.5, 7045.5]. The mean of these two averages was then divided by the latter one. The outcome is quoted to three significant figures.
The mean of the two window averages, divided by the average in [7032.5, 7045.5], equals 1.02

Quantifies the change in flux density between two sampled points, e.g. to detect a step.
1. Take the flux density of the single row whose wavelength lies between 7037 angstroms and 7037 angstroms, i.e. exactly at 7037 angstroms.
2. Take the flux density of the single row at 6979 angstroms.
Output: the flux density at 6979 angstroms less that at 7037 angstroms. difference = 2.7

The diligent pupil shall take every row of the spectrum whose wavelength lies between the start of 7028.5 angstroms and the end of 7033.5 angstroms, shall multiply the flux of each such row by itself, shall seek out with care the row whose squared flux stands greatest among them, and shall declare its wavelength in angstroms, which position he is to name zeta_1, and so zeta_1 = 7029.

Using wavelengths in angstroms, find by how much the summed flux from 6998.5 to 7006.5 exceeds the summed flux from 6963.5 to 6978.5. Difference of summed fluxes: -182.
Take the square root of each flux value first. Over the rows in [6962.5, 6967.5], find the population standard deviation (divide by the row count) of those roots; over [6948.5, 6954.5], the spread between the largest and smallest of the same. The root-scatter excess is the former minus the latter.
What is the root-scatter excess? -0.15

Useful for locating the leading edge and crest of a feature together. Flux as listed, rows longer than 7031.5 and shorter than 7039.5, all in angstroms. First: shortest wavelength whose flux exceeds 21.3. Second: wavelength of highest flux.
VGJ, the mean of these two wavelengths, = 7033.5 angstroms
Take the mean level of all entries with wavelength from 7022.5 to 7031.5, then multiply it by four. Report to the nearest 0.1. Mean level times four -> 88.3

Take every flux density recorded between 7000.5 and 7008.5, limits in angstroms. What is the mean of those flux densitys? 19.84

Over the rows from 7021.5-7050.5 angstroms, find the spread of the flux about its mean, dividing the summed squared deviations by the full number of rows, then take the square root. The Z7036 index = 1.36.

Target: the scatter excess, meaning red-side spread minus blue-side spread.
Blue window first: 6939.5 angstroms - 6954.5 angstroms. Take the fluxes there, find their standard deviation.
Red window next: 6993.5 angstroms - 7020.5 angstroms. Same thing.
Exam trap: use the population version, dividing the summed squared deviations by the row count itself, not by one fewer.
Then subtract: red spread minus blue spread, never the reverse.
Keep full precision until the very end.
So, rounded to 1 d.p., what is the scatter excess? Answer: -0.5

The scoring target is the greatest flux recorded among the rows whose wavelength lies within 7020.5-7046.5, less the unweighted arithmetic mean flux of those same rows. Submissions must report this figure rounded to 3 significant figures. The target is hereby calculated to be 1.74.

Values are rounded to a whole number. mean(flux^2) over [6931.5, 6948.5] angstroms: 466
